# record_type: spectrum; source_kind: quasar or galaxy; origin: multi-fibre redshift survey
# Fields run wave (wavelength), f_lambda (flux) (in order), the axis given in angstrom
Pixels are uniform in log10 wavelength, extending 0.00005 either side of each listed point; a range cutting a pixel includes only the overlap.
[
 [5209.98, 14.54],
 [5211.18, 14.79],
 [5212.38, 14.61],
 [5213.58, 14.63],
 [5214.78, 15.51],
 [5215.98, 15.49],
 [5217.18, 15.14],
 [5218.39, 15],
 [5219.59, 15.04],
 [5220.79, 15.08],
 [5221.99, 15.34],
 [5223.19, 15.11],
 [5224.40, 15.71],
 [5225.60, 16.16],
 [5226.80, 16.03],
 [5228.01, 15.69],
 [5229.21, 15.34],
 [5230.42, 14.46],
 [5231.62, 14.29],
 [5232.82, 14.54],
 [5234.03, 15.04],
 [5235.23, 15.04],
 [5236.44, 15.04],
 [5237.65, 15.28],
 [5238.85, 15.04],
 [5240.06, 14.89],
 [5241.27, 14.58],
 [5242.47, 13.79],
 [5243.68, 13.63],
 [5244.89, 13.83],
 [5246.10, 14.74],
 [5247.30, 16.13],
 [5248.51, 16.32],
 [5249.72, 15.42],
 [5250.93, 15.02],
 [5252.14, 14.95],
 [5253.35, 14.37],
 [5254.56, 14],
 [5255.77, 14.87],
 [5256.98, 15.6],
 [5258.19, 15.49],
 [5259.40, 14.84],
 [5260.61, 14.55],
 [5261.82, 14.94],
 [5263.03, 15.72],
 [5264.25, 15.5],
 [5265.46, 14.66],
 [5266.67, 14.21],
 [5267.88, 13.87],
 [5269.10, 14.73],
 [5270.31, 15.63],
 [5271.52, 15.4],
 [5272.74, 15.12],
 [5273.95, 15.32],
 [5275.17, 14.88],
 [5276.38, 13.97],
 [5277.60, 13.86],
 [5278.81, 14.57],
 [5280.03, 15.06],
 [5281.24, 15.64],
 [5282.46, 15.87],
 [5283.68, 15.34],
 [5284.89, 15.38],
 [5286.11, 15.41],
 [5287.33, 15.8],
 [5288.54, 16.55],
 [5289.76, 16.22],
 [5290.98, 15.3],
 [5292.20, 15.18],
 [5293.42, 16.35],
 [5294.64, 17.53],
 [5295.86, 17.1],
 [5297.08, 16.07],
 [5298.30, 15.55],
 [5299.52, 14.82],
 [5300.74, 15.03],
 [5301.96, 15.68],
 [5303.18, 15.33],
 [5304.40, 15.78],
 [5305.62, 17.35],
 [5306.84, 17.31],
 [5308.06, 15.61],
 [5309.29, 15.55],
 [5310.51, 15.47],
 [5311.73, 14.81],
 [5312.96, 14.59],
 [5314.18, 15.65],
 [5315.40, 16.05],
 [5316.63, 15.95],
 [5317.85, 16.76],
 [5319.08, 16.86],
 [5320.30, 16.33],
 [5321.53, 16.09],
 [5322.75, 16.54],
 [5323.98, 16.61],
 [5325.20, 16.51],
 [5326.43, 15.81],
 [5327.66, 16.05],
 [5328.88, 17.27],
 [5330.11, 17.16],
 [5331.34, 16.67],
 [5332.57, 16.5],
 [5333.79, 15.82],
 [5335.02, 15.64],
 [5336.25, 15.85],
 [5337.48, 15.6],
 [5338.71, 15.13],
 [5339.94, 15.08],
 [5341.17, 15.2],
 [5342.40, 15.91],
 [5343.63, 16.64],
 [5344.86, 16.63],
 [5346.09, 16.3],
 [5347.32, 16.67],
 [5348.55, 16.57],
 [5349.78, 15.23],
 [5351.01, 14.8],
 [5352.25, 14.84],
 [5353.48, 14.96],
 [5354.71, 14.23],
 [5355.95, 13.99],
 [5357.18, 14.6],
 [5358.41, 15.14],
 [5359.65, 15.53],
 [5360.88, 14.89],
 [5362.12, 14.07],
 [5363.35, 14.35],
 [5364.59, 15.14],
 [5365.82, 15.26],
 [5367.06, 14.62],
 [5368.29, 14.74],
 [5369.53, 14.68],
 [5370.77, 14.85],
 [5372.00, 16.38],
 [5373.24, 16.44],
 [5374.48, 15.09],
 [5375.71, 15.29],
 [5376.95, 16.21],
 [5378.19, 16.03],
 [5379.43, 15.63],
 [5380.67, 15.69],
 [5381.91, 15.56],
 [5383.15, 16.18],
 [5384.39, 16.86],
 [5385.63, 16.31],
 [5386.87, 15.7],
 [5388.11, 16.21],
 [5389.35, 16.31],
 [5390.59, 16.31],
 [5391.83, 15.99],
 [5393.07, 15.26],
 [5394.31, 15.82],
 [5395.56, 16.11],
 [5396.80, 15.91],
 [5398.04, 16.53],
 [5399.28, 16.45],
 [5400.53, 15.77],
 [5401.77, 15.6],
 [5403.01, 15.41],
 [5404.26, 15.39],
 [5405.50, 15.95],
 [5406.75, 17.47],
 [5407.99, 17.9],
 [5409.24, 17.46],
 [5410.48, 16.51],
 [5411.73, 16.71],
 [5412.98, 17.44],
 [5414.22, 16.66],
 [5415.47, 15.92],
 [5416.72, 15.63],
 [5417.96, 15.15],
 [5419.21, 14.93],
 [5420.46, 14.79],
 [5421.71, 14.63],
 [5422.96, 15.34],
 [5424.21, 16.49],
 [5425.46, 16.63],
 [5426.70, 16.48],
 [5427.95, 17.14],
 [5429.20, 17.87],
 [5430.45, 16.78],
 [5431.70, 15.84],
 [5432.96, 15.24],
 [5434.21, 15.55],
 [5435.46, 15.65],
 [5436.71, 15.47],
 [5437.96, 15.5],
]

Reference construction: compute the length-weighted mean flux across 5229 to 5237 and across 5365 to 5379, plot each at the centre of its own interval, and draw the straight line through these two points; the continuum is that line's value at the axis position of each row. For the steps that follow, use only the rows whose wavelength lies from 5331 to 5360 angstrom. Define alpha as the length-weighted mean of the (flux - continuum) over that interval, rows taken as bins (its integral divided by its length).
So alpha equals 0.3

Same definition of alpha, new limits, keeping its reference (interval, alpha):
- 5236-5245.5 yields -0.3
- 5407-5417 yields 1.2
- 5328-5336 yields 1.2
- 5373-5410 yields 0.6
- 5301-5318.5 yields 0.7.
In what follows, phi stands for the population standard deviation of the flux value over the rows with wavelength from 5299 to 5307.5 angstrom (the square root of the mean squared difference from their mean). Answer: 0.96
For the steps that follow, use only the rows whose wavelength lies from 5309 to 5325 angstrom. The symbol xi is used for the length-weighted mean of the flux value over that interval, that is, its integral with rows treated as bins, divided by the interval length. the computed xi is 16.0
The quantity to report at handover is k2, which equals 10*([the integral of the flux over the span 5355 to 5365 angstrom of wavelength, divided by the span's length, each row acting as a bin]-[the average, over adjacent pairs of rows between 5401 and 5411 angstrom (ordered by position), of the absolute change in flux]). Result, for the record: 141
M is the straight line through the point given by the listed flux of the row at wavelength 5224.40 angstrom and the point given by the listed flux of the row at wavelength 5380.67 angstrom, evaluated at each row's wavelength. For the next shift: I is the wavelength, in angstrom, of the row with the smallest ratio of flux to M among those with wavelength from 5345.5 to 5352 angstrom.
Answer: 5351.01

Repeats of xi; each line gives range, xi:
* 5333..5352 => 15.8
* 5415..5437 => 15.9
